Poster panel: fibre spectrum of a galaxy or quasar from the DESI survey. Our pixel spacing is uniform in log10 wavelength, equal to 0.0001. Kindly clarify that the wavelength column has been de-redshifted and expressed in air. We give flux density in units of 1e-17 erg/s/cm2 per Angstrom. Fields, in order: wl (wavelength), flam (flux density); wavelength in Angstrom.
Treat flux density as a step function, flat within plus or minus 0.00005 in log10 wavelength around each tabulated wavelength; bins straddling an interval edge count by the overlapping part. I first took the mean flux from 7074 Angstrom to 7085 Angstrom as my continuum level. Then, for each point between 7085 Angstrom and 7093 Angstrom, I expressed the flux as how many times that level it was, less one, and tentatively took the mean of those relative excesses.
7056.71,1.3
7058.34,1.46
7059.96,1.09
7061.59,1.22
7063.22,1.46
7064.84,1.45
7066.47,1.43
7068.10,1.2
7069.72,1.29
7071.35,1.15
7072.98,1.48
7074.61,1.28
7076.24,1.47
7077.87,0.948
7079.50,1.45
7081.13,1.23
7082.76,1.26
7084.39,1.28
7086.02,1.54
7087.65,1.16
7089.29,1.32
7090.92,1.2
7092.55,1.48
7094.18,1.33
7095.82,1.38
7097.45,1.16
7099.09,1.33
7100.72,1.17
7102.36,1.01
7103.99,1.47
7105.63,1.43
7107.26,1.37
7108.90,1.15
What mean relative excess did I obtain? 0.05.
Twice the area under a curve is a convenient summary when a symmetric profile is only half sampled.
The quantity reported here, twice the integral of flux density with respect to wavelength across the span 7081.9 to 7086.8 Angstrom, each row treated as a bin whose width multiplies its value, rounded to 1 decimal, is 13.3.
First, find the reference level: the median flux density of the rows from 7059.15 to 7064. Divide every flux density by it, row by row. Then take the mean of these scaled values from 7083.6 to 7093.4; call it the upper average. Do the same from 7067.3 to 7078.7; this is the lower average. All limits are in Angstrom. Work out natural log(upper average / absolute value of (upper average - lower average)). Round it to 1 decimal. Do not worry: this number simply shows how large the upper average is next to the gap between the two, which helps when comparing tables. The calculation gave 2.9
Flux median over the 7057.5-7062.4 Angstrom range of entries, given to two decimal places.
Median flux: 1.22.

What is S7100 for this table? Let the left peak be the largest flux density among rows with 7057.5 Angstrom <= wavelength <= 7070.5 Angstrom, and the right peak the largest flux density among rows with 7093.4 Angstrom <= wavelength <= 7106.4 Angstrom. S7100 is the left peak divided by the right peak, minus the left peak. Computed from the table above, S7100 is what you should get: -0.467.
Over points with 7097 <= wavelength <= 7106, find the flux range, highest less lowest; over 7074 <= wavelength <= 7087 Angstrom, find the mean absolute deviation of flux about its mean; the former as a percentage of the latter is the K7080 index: 342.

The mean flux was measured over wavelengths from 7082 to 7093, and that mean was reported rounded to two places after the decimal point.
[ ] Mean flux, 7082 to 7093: 1.32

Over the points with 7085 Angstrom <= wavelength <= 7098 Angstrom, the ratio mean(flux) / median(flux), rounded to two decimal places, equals 1.00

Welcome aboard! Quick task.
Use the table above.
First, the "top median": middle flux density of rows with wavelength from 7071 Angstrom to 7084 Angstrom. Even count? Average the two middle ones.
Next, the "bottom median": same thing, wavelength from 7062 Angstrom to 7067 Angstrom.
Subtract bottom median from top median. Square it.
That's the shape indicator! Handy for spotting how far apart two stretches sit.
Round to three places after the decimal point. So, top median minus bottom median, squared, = 0.032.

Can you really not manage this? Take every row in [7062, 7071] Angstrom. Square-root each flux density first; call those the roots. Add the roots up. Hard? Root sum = 5.84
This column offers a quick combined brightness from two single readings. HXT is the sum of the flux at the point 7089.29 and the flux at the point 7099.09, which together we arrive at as 2.65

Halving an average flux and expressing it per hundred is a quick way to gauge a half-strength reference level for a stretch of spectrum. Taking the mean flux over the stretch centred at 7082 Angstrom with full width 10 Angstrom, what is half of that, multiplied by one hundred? 64.2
